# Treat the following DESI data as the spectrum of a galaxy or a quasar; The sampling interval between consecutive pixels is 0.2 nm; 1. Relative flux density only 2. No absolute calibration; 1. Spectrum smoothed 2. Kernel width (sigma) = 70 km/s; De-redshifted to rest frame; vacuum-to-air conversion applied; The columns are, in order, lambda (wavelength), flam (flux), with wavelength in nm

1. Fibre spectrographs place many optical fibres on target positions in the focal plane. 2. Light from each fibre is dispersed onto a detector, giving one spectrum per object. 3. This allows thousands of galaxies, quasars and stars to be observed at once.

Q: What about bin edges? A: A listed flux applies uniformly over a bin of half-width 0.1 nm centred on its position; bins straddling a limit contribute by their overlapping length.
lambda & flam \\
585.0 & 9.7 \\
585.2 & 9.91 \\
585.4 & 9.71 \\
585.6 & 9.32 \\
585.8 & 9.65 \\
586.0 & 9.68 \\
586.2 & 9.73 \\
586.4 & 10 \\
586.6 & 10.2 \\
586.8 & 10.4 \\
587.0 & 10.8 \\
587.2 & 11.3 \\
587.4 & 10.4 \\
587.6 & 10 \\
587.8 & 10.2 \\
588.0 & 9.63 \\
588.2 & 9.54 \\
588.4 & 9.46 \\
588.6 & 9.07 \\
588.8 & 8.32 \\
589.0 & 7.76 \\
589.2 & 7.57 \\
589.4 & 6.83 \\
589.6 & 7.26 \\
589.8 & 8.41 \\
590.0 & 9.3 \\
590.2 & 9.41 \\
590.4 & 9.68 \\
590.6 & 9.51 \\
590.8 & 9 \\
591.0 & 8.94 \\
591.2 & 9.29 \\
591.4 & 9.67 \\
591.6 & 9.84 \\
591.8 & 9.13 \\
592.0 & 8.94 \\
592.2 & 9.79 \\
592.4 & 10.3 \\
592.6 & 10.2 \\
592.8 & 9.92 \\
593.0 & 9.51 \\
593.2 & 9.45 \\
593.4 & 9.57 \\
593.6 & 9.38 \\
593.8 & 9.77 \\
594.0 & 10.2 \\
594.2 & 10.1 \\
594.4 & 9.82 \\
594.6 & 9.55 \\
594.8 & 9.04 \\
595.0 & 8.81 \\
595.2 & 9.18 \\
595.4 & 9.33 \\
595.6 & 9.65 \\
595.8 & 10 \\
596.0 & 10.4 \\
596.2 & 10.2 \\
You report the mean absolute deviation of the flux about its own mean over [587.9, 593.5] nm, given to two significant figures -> 0.65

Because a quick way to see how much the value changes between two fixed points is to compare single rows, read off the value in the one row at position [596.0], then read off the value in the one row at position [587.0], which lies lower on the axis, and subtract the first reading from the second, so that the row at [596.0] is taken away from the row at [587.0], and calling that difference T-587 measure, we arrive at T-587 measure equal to 0.4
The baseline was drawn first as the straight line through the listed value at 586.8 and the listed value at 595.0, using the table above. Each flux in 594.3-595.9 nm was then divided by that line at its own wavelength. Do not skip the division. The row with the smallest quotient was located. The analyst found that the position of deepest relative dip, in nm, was 595.0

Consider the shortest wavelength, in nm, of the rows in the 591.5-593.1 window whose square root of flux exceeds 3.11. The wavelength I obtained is 591.6 nm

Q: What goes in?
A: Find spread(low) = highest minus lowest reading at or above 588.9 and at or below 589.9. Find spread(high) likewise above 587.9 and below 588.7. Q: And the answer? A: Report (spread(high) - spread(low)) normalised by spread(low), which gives -0.6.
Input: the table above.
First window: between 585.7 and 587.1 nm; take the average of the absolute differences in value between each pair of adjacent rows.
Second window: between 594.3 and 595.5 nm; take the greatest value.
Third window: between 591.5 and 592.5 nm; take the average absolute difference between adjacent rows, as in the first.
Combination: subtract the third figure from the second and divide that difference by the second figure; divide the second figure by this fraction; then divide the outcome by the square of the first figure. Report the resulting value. 284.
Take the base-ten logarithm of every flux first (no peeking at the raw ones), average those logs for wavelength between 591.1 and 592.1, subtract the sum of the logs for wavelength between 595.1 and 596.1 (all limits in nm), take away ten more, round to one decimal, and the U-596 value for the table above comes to -14.0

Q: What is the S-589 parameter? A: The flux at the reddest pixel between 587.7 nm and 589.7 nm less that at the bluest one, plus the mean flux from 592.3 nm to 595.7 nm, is 6.7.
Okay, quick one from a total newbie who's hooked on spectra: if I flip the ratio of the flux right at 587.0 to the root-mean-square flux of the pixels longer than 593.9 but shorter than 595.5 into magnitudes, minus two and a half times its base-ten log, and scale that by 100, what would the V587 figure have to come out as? -14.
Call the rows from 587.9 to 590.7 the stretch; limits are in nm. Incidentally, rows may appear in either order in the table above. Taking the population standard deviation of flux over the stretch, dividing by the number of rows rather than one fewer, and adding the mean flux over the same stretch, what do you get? 9.6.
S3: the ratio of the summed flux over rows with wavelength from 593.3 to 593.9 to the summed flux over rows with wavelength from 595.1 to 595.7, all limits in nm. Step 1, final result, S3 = 1.02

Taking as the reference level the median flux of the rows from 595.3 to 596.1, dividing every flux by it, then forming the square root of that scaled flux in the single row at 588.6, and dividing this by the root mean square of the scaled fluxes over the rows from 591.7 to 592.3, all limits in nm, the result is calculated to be 1.02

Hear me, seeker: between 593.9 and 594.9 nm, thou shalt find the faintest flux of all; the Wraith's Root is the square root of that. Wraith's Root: 3.01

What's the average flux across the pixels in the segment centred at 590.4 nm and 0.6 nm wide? 9.5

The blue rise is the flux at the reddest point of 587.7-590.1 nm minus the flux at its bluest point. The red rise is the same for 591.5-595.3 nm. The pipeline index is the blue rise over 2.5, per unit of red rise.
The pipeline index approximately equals 0.5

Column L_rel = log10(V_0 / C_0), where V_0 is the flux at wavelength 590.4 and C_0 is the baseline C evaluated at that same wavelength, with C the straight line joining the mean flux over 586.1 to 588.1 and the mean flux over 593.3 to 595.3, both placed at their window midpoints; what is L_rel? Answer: -0.01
